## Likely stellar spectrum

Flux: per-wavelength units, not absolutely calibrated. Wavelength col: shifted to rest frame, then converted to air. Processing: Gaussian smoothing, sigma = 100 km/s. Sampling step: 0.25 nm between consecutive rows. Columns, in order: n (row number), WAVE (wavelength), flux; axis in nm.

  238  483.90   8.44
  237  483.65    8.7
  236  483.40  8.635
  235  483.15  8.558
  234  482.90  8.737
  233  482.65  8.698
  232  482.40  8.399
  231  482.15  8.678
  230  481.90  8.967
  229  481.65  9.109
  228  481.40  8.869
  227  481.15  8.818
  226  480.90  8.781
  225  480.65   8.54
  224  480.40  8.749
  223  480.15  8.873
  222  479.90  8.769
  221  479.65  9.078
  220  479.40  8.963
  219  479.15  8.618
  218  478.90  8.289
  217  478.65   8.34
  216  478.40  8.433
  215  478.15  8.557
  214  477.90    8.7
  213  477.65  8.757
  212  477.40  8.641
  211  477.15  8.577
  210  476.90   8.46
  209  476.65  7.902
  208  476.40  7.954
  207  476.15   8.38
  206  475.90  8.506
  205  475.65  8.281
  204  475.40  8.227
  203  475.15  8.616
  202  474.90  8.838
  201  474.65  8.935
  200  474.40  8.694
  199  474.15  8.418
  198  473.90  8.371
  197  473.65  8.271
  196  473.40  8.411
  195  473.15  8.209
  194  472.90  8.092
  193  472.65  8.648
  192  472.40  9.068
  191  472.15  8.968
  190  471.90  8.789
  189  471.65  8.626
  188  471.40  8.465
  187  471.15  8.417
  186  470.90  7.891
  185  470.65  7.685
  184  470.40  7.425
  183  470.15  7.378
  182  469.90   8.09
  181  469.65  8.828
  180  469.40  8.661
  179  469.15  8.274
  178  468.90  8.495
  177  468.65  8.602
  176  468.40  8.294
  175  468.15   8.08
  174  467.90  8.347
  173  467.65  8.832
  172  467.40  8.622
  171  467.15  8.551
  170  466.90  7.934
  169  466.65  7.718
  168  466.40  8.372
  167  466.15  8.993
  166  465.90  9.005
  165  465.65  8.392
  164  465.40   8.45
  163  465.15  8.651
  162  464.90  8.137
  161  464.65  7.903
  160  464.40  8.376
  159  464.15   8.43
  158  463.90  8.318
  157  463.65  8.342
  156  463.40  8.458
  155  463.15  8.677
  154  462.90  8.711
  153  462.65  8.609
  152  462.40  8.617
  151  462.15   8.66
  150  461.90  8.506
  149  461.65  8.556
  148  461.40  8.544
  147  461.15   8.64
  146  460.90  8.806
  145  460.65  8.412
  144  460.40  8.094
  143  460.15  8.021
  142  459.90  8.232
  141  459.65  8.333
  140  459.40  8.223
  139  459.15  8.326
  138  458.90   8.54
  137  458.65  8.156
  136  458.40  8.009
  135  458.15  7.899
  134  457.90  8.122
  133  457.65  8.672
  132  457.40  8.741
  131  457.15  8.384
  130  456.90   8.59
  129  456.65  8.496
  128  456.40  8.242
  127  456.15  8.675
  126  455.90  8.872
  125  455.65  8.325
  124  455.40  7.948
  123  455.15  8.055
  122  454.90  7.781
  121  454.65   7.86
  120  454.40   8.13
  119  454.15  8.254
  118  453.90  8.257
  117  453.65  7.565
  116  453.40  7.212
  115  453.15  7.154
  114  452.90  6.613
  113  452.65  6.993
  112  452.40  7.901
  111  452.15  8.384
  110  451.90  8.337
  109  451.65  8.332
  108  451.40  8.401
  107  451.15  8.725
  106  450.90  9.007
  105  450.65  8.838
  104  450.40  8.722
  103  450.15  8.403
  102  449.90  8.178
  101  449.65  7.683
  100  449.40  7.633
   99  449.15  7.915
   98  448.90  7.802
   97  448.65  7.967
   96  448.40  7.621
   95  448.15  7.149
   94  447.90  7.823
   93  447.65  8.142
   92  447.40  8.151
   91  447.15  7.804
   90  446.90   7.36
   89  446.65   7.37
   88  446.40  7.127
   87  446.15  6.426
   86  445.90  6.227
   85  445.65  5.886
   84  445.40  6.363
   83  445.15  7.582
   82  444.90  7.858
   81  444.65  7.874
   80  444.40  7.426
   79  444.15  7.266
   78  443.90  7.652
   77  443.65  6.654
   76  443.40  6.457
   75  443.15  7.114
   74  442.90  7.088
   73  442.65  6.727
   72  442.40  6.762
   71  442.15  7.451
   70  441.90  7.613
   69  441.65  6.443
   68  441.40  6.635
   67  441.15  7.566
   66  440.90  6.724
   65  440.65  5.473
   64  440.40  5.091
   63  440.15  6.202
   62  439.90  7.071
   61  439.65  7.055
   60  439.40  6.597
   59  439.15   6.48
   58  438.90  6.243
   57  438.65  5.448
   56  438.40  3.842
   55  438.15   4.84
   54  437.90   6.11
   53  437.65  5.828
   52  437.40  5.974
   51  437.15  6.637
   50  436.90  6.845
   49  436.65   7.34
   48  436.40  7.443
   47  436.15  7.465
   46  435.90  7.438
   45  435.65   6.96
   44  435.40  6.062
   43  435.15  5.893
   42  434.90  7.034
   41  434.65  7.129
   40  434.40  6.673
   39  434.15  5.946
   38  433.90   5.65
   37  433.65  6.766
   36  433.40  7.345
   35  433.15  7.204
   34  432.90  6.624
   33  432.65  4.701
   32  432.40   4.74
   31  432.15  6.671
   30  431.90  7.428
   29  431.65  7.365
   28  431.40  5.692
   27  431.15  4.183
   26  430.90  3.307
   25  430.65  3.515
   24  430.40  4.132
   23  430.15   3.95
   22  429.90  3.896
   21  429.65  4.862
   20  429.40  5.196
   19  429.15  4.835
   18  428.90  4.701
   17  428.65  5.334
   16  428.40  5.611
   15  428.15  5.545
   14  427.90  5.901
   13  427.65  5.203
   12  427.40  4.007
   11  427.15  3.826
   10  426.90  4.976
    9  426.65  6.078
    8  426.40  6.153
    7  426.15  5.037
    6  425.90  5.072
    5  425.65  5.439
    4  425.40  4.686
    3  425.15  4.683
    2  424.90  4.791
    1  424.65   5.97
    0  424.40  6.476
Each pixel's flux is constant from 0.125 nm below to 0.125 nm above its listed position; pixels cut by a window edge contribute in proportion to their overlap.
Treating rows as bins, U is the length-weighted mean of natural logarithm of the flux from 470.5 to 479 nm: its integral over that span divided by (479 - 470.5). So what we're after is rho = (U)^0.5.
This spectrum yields 1.46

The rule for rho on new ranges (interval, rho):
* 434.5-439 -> 1.36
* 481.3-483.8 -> 1.47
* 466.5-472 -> 1.45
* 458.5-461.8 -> 1.46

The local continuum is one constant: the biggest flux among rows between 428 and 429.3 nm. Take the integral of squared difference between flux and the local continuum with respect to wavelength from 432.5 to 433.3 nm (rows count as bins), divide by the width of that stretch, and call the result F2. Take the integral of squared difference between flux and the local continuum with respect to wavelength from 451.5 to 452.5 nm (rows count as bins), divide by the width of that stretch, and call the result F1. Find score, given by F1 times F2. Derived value 10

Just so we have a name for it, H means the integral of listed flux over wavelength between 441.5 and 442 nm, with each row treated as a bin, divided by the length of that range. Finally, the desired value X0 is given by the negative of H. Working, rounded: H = 7.0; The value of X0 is -7.0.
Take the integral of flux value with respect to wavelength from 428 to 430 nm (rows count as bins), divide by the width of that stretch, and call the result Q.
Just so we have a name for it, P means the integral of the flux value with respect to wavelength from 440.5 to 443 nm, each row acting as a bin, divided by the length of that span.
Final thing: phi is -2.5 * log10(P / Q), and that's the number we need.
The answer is -0.33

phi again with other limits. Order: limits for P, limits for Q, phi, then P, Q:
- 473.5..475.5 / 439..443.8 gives -0.26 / 8.5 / 6.7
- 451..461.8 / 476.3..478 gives 0.03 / 8.2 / 8.4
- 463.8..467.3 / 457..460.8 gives -0.01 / 8.4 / 8.3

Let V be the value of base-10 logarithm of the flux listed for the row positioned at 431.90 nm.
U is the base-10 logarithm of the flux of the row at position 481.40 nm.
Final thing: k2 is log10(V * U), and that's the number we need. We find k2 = -0.083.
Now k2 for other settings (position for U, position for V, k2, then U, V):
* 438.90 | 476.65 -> -0.146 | 0.80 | 0.90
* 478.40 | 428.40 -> -0.159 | 0.93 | 0.75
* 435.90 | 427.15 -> -0.294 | 0.87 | 0.58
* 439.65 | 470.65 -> -0.124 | 0.85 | 0.89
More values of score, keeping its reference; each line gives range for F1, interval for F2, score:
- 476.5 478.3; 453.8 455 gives 51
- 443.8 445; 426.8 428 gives 5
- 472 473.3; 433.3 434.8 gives 12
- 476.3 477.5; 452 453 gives 30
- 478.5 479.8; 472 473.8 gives 81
